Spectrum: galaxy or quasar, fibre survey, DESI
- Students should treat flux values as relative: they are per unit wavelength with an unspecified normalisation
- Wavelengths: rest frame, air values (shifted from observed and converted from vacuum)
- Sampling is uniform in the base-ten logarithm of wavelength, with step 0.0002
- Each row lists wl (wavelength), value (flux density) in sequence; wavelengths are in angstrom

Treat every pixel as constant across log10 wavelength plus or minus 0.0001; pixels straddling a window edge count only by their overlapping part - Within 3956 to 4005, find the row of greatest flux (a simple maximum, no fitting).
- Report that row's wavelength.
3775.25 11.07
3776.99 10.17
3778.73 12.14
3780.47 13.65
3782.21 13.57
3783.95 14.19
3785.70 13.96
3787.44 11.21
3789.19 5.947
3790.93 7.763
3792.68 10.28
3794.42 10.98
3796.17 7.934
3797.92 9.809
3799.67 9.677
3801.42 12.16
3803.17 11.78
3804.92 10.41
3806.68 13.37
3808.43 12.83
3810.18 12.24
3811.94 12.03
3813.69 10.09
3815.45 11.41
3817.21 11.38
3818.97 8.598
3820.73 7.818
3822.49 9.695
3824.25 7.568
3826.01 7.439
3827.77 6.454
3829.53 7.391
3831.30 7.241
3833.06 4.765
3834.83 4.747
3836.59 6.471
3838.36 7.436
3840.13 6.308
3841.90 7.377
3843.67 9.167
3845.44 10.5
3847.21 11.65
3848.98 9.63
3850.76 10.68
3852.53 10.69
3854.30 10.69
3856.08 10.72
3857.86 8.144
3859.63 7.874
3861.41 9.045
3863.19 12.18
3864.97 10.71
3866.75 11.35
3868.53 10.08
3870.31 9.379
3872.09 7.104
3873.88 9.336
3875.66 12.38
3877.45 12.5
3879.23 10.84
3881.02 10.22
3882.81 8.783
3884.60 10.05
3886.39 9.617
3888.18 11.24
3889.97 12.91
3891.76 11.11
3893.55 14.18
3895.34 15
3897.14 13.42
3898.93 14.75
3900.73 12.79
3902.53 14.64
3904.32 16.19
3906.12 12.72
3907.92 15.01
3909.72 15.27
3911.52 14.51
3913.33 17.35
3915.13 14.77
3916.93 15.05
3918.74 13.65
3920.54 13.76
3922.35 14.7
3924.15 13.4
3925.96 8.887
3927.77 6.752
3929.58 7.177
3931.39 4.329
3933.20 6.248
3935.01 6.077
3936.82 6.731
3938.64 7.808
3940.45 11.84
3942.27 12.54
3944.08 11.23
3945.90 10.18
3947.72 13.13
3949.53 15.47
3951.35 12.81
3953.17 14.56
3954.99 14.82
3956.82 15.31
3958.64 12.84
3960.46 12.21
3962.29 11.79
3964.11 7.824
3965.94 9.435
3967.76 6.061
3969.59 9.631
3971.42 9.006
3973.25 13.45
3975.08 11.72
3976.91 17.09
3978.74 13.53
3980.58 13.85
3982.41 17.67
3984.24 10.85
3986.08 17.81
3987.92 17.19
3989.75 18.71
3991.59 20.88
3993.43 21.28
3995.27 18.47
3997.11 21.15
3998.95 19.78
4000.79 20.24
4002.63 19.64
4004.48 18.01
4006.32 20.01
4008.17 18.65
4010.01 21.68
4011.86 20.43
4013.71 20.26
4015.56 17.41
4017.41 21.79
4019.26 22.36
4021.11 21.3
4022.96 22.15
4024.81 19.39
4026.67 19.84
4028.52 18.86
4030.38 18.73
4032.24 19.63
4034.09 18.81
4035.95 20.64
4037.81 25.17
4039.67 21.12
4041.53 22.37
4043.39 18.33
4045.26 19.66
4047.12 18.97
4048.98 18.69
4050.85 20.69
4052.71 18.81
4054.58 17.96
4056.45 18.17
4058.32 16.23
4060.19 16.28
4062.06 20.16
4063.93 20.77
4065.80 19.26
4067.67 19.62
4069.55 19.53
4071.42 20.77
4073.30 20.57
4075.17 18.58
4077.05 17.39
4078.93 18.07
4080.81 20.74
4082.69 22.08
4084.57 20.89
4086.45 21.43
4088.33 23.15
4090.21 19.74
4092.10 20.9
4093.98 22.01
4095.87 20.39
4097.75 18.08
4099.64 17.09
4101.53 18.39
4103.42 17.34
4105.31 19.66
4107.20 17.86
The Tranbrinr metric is 3993.43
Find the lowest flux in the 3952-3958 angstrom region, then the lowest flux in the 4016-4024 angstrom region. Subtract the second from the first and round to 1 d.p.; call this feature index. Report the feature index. -6.7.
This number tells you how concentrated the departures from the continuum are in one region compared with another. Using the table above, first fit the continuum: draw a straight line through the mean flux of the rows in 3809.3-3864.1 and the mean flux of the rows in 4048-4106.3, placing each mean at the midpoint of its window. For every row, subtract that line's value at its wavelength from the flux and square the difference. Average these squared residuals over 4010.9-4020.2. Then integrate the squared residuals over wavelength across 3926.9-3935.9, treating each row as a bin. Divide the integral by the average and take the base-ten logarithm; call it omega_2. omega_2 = 1.4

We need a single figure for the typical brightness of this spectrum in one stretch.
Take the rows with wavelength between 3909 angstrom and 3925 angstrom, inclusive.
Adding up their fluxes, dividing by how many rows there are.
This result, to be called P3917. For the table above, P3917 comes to 15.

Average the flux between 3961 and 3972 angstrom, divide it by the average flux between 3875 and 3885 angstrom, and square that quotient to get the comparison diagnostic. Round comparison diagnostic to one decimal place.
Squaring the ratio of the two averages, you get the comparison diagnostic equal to 0.7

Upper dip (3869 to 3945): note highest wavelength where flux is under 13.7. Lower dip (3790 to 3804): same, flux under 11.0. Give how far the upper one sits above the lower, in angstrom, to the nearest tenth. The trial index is 144.4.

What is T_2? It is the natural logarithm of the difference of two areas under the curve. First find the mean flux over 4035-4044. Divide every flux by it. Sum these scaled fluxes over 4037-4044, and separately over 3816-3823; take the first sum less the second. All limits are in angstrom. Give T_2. 0.83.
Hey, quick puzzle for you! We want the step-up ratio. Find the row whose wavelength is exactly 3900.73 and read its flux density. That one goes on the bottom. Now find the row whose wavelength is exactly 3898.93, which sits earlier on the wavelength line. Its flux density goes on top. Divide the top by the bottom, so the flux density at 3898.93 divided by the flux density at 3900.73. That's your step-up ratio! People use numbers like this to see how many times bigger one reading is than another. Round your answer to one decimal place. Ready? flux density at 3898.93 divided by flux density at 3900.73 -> 1.2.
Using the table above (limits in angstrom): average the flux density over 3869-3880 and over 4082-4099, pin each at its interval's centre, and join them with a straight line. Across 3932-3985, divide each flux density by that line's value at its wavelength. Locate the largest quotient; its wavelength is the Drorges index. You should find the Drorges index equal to 3982.41 angstrom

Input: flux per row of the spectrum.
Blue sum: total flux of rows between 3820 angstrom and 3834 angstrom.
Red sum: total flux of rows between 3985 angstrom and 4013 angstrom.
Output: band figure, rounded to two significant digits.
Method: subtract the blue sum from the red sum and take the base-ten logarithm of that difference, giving 2.4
